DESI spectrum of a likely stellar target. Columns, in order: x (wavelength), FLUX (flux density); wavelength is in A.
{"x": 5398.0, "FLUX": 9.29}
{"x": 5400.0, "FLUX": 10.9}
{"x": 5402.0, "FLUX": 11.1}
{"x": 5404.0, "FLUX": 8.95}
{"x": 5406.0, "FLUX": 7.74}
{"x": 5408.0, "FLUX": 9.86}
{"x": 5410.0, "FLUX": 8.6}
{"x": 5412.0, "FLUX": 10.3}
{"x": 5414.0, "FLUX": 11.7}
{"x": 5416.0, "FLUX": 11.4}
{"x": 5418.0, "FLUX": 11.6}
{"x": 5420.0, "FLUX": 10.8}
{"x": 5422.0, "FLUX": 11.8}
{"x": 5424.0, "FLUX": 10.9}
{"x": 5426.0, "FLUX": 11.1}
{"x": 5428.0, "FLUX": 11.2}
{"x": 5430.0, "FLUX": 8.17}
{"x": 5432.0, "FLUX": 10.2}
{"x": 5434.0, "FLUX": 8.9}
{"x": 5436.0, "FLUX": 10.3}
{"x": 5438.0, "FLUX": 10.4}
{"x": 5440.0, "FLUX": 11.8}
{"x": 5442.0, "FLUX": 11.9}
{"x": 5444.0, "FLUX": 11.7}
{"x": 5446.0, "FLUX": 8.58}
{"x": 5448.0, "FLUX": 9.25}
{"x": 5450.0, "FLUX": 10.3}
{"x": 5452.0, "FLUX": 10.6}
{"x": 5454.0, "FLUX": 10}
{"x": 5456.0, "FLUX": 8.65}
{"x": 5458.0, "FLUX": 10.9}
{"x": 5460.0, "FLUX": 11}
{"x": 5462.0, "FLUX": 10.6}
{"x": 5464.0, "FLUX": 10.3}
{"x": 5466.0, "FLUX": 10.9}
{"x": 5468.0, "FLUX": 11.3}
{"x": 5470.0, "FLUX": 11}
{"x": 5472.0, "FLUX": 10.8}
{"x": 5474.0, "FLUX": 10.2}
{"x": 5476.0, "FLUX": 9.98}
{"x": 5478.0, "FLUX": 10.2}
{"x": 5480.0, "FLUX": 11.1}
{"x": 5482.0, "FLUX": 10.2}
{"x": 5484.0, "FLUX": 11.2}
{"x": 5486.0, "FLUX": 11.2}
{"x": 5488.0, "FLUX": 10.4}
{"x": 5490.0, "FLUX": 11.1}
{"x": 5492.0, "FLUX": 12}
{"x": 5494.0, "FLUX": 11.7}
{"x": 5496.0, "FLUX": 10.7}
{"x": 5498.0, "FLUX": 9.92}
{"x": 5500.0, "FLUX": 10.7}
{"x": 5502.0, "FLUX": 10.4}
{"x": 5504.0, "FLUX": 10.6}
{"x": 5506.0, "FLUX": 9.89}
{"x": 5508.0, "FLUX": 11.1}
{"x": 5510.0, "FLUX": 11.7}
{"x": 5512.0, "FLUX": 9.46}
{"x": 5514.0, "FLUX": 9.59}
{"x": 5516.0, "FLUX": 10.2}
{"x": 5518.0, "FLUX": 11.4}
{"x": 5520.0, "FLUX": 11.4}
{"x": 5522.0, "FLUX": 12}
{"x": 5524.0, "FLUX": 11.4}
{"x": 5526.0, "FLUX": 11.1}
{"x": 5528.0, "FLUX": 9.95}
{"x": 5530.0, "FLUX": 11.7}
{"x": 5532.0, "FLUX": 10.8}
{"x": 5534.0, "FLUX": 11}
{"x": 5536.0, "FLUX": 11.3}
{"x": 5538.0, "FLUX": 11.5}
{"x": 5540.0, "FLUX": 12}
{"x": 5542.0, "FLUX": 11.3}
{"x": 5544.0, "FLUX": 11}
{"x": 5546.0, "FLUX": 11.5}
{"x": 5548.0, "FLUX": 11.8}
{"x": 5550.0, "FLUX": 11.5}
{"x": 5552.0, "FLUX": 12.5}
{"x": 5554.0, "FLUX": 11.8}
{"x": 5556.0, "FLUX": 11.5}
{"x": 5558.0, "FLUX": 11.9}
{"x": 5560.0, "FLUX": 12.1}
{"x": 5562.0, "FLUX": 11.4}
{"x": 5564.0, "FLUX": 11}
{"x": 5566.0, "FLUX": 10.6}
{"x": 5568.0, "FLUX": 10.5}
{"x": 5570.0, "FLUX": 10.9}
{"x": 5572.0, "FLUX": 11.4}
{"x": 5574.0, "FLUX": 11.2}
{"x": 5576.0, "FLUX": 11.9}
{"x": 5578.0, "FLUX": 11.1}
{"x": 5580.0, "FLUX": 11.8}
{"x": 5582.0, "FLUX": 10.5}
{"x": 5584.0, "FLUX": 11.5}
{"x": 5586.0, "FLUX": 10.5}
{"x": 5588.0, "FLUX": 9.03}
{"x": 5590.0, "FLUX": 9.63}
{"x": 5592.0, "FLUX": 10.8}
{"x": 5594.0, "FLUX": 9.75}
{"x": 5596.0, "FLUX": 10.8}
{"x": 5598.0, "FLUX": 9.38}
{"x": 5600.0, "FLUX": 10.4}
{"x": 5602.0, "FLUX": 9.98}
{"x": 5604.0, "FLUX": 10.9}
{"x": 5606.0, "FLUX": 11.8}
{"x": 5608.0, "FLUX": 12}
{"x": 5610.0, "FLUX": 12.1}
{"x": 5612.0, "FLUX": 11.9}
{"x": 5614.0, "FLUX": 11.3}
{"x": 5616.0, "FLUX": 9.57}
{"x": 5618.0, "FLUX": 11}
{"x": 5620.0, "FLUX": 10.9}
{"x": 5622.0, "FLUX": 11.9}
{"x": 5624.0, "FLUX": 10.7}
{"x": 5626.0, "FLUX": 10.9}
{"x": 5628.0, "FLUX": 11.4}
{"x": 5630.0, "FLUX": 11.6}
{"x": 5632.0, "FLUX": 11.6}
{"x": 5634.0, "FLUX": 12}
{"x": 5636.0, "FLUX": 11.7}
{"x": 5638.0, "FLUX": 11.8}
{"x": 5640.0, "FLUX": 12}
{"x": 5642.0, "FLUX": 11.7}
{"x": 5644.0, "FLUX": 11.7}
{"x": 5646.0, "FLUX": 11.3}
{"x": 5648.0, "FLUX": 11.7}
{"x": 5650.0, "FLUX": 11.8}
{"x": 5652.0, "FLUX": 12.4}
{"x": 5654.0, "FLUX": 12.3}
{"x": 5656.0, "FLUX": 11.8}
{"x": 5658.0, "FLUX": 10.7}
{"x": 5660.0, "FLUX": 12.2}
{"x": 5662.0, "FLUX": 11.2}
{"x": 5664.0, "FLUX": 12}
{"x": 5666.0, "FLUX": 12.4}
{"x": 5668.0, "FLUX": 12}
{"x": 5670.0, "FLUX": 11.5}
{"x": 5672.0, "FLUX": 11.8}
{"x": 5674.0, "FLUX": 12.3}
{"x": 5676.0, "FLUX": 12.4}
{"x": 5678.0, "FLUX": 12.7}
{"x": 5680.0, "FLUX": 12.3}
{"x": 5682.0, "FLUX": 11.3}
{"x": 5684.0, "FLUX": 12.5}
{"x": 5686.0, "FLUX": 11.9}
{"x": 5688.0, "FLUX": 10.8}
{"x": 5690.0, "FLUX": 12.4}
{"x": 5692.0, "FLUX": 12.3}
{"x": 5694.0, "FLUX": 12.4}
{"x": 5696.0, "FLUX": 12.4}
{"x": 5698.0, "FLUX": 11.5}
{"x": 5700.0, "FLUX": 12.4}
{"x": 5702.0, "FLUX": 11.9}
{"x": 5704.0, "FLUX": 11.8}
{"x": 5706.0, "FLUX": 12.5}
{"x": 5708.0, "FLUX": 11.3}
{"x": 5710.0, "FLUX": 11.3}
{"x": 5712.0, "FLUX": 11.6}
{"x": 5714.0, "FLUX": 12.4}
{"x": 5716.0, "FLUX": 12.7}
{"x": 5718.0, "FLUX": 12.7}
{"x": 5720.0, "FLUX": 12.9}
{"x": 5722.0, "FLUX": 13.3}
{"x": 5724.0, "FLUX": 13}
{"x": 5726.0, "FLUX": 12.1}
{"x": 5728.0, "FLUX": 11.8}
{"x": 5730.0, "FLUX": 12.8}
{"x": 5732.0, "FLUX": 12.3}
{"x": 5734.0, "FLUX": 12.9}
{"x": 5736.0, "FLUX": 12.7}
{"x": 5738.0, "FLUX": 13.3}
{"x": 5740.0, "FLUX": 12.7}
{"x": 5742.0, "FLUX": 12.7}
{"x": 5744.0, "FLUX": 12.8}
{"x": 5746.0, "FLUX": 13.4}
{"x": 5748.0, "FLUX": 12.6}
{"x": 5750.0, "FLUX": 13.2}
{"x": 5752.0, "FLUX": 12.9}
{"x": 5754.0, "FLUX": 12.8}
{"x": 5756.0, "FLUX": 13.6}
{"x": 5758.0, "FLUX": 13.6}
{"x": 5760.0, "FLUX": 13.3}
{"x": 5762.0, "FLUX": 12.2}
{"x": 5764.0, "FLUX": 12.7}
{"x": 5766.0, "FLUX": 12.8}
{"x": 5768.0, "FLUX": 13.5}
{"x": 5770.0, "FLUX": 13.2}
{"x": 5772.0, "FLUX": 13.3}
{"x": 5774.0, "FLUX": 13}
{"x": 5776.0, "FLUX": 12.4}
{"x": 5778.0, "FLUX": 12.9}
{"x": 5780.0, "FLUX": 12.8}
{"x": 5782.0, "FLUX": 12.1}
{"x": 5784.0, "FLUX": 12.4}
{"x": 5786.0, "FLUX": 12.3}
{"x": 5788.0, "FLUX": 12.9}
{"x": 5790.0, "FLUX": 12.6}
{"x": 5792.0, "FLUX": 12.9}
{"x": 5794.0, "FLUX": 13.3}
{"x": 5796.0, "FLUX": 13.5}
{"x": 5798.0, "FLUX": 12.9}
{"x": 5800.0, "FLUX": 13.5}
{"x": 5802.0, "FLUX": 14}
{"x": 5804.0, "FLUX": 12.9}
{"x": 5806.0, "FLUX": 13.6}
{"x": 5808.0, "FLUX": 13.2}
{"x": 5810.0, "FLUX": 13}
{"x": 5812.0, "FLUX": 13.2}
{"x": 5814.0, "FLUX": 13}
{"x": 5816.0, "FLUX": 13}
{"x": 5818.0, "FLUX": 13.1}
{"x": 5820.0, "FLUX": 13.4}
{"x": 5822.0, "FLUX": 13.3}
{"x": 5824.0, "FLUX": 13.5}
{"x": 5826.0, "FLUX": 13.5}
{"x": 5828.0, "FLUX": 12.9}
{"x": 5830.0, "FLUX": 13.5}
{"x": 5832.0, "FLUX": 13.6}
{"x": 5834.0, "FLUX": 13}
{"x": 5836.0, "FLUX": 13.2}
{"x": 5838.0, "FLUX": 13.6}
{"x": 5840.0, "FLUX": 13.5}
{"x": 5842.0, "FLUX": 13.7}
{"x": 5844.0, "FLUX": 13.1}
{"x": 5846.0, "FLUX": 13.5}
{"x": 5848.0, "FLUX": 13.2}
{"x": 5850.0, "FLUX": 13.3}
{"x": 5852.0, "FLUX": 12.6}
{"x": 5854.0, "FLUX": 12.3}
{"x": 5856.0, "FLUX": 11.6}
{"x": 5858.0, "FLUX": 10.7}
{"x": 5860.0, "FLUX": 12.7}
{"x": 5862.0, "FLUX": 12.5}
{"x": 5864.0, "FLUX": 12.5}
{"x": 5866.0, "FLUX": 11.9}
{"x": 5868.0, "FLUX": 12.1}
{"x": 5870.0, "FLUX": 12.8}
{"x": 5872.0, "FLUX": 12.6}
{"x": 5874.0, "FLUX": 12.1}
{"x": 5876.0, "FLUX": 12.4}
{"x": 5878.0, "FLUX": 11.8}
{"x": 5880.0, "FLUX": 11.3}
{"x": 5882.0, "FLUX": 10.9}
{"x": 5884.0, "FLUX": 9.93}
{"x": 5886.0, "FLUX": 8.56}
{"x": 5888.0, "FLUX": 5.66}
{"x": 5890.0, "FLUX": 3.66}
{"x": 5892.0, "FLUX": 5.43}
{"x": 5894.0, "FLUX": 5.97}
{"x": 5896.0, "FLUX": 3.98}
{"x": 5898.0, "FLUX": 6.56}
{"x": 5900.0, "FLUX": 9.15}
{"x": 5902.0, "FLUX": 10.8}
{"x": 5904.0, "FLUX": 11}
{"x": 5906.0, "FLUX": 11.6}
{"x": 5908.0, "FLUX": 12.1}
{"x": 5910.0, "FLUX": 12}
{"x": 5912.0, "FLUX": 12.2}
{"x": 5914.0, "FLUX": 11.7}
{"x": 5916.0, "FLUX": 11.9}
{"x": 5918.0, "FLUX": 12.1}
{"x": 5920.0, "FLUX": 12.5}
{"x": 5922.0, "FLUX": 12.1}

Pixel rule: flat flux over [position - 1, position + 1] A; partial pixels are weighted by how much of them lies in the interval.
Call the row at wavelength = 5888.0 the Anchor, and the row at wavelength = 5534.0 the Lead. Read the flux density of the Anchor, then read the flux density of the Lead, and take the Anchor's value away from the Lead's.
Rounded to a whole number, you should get 5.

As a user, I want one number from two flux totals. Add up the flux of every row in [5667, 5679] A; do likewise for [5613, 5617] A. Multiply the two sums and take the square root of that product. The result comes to 39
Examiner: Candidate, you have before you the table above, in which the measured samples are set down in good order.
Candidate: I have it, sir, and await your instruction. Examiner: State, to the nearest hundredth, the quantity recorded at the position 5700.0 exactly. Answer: 12.40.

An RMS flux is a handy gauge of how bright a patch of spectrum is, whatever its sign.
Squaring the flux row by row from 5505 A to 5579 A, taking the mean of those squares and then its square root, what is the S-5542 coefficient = 11.2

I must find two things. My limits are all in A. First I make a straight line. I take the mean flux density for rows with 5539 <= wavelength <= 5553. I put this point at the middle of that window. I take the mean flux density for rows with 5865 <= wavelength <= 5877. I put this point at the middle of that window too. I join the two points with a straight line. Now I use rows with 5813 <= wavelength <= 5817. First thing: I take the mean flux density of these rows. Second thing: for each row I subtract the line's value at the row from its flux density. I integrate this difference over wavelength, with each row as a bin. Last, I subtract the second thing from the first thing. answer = 10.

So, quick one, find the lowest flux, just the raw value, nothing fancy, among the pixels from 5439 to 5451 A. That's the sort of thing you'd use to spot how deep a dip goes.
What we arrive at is 8.58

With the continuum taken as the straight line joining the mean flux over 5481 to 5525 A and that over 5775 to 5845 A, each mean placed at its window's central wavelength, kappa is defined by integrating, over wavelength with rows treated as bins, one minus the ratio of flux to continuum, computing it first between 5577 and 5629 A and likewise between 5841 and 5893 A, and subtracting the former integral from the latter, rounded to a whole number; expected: 5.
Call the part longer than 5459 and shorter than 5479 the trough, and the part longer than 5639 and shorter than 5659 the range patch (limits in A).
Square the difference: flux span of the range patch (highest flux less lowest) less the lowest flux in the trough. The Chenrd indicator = 69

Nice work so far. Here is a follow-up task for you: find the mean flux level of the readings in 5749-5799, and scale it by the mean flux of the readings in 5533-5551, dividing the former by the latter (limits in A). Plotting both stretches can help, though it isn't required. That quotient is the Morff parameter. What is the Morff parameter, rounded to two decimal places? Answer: 1.13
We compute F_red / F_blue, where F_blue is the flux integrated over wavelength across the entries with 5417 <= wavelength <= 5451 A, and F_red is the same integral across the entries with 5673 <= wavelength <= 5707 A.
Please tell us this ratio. 1.15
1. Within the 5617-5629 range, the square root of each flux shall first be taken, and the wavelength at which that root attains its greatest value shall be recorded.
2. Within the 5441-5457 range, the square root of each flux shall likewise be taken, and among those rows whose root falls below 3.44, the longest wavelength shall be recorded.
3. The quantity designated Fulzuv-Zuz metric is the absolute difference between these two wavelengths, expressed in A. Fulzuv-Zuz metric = 166 A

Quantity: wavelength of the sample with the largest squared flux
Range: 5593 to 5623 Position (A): 5610.0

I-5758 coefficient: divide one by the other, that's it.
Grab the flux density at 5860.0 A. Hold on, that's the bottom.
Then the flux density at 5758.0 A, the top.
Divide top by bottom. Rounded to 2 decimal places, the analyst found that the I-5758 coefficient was 1.07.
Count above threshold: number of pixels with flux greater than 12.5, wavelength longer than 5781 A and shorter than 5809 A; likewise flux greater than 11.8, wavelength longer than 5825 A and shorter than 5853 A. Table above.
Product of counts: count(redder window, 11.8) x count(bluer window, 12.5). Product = 154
